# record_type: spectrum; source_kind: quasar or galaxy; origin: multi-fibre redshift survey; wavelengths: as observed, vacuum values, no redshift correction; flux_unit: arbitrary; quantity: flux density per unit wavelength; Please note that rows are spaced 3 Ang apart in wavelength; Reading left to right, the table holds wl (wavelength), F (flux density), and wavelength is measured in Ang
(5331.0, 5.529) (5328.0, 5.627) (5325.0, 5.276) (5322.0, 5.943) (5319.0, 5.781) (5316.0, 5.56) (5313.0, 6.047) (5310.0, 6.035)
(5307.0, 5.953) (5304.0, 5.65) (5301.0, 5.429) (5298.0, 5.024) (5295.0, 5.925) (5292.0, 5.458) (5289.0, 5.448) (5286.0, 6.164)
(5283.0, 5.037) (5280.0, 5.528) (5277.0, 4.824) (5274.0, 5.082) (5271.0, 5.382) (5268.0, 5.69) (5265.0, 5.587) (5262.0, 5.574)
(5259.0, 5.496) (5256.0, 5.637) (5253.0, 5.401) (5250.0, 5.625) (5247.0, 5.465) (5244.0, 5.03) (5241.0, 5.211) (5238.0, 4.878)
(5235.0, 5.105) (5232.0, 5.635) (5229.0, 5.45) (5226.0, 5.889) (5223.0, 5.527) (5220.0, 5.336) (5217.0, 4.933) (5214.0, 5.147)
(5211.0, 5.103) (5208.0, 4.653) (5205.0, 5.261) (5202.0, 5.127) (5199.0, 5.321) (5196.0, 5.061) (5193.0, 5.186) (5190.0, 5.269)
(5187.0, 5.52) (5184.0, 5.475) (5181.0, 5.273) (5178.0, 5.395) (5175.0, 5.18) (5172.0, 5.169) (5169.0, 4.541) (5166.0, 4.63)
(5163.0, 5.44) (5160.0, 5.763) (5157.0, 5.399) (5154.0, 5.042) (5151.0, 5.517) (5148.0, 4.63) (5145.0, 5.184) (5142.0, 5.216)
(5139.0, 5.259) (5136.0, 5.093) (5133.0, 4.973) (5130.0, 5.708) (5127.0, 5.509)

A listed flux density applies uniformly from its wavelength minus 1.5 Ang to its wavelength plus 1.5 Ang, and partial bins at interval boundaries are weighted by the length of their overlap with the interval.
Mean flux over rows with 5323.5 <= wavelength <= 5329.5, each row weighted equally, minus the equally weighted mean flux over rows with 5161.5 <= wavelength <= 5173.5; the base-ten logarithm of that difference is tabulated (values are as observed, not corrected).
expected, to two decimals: -0.30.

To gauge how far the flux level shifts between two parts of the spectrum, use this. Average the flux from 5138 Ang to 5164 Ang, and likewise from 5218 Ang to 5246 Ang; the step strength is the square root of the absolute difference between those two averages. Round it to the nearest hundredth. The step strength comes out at 0.26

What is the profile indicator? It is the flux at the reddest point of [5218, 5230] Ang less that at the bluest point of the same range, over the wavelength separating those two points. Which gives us 0.013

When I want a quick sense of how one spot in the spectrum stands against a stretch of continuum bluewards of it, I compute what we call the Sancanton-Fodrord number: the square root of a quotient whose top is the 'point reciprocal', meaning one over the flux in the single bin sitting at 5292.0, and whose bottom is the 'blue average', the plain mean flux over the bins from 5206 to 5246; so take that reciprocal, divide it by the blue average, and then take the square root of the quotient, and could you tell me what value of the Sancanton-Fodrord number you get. 0.187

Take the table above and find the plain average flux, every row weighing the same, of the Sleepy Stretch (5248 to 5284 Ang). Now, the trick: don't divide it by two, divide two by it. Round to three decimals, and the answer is 0.370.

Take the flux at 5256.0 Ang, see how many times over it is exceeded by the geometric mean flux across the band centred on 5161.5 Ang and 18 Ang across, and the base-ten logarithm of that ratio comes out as -0.042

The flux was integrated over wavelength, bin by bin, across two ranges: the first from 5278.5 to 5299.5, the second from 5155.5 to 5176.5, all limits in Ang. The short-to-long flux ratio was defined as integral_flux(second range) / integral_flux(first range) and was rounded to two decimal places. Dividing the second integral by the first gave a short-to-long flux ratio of 0.94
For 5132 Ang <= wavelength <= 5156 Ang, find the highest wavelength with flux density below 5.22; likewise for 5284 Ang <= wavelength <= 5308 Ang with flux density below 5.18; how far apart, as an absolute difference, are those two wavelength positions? 144 Ang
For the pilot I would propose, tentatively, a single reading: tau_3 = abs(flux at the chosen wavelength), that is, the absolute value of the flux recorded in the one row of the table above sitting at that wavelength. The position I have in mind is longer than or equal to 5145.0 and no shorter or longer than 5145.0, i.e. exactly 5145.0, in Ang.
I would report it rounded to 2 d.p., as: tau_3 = 5.18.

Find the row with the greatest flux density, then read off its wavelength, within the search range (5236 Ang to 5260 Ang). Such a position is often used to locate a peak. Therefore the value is 5256.0 Ang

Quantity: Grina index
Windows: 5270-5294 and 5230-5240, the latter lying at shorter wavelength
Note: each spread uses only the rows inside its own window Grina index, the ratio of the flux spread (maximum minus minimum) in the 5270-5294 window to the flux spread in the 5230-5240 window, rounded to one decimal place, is 1.8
